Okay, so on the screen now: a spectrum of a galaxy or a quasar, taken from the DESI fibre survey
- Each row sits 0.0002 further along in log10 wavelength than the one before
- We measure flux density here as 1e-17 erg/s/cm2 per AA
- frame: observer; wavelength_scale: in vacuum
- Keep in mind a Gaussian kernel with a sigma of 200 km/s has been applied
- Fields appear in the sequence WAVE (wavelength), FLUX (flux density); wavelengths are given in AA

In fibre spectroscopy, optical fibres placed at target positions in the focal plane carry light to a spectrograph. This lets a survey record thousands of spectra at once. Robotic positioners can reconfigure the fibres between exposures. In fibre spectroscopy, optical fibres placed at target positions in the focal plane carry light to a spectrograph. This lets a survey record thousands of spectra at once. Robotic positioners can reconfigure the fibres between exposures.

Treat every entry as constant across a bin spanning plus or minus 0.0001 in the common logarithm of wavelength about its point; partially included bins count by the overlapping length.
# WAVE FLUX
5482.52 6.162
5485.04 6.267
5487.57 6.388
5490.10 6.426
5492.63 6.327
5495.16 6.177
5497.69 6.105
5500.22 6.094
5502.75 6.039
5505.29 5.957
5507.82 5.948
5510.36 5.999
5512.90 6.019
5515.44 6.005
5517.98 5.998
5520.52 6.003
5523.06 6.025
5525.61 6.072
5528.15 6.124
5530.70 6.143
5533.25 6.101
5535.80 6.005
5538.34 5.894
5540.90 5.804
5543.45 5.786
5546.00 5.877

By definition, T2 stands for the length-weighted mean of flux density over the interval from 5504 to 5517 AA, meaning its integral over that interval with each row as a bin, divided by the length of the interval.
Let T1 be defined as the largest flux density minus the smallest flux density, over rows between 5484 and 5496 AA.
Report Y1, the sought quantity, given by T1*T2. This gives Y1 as 1.5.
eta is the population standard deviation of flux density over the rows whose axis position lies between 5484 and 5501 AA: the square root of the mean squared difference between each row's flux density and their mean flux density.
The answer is 0.12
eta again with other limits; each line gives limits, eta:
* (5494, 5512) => 0.08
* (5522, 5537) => 0.05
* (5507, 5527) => 0.03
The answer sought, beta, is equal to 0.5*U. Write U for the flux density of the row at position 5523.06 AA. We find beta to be 3.01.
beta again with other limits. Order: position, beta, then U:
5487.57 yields 3.19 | 6.388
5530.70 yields 3.07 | 6.143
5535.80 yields 3.00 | 6.005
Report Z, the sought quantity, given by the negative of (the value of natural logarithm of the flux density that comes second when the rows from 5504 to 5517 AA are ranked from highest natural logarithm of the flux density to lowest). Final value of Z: -1.793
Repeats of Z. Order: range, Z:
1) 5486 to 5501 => -1.854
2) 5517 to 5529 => -1.804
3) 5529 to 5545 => -1.808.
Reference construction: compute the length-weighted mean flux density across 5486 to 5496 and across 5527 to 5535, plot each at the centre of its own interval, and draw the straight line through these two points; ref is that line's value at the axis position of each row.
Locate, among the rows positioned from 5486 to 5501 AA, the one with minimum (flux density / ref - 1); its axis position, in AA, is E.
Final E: 5497.69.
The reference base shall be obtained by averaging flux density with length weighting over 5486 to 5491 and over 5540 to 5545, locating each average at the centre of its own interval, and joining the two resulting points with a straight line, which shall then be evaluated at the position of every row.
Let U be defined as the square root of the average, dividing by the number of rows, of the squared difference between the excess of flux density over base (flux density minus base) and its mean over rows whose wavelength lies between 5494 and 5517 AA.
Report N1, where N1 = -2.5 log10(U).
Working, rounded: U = 0.050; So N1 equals 3.3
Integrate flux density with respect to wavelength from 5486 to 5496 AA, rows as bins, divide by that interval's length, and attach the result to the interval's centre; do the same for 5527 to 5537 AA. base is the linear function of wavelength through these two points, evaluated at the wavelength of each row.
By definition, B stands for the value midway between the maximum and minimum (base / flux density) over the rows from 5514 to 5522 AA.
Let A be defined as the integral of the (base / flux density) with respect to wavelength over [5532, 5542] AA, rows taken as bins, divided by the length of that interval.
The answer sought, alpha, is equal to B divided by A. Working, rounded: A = 1.018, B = 1.028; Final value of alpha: 1.01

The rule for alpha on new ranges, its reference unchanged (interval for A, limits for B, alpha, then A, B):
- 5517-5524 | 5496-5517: 1.01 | 1.025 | 1.039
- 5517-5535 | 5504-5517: 1.03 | 1.010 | 1.039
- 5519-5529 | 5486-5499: 0.99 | 1.014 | 1.008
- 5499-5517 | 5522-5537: 0.97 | 1.037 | 1.006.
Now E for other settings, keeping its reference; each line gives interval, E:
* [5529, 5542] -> 5540.90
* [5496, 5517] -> 5505.29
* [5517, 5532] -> 5517.98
